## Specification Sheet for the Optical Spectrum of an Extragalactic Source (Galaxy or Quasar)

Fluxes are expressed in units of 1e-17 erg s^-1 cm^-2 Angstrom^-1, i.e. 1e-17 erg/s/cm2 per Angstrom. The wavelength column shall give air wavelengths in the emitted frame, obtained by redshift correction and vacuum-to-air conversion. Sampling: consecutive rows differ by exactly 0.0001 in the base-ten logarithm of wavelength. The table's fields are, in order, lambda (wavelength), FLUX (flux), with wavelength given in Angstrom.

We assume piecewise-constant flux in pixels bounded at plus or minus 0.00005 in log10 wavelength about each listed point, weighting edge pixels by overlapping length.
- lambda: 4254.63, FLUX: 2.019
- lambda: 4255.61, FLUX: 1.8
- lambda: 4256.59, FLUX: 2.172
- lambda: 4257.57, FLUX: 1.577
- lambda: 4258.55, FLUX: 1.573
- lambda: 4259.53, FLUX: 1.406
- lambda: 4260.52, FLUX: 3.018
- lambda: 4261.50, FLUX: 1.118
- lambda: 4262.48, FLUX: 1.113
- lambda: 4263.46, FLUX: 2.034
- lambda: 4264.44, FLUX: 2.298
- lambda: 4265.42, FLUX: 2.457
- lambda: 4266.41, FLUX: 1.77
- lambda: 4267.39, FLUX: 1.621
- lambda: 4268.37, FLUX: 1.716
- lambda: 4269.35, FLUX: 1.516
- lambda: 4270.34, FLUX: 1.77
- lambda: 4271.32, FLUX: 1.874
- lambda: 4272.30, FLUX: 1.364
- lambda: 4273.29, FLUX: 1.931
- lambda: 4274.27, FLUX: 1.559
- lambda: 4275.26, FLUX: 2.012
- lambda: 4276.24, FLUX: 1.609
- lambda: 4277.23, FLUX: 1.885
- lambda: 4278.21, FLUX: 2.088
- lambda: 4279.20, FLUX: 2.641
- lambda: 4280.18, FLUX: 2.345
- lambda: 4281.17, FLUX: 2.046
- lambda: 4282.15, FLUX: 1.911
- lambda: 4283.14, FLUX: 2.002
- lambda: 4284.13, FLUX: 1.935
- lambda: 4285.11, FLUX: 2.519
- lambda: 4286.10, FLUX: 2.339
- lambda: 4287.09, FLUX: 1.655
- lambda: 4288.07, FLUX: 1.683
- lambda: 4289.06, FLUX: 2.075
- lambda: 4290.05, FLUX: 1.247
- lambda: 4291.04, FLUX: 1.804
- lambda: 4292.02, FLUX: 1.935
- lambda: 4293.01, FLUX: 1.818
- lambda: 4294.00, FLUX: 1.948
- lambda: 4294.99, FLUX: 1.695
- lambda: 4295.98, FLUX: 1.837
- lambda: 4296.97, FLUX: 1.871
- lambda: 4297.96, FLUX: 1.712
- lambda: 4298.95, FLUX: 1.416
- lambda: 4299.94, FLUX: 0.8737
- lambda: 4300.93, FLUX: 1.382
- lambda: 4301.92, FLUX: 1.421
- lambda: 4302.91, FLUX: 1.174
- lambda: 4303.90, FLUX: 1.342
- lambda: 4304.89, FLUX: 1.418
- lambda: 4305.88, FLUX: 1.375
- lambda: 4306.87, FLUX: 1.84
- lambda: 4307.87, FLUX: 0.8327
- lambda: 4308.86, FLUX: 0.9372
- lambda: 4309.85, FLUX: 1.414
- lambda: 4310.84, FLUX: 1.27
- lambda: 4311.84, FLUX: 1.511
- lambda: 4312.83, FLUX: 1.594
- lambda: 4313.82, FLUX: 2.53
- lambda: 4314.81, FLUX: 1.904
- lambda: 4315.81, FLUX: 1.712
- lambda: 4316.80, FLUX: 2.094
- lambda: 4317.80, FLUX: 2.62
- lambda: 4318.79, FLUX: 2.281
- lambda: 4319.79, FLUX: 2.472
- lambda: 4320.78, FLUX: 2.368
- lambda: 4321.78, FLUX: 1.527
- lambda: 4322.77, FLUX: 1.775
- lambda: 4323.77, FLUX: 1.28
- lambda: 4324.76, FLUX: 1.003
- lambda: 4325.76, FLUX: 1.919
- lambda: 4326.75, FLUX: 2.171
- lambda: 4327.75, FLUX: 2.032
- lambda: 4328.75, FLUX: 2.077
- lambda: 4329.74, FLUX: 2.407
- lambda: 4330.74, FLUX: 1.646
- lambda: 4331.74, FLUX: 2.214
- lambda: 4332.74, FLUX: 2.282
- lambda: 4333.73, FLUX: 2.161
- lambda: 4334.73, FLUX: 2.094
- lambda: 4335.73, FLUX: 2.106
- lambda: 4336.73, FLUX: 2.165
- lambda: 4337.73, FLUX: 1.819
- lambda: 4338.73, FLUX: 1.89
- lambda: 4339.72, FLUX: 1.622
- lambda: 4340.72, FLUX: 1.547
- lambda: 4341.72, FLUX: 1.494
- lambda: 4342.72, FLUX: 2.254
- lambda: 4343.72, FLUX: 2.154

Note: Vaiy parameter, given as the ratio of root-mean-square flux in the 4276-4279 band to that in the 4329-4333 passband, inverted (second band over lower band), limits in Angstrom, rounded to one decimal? 1.2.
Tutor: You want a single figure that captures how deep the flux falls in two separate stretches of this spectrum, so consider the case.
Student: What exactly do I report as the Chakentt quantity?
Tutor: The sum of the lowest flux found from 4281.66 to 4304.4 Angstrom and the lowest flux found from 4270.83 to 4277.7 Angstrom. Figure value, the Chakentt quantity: 2.24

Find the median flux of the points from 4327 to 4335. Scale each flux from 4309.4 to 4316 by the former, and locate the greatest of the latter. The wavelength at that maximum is 4313.82 Angstrom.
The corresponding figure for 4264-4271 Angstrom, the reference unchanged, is 4265.42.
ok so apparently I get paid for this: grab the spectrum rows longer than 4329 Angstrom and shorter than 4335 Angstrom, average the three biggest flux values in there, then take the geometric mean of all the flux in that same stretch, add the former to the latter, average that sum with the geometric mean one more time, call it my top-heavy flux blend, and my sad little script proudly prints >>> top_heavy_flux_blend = 3.27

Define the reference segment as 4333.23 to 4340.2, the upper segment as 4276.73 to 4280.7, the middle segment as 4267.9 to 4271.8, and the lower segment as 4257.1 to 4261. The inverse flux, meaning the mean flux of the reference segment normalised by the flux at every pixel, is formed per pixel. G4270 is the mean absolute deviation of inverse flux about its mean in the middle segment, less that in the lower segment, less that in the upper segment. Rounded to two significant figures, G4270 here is -0.27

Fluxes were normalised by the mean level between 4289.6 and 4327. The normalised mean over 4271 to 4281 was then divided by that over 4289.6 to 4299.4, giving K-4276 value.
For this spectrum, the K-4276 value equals 1.12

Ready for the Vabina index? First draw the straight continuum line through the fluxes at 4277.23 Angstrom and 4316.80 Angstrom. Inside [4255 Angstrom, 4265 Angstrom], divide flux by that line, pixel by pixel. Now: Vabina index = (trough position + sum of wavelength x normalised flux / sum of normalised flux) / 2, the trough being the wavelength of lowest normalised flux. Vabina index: 4261.3 Angstrom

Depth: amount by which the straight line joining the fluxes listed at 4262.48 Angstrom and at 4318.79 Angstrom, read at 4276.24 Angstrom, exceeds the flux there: -0.2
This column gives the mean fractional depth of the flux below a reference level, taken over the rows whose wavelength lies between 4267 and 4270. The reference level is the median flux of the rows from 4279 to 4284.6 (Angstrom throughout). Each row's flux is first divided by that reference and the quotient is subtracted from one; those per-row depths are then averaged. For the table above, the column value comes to 0.20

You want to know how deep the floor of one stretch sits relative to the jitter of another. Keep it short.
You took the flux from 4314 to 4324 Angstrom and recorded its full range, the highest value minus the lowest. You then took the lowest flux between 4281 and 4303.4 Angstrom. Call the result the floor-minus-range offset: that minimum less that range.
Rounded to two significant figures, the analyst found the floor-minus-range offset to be -0.47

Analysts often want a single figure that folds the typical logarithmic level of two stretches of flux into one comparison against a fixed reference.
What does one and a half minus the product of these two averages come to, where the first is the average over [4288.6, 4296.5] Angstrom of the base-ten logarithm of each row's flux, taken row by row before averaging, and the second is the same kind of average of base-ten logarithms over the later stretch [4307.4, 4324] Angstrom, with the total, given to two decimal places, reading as 1.44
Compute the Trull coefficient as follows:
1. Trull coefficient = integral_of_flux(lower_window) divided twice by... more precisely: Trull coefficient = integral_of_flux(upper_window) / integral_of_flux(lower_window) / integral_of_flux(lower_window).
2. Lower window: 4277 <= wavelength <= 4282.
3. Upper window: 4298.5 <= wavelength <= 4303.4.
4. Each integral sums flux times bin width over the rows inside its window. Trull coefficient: 0.05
